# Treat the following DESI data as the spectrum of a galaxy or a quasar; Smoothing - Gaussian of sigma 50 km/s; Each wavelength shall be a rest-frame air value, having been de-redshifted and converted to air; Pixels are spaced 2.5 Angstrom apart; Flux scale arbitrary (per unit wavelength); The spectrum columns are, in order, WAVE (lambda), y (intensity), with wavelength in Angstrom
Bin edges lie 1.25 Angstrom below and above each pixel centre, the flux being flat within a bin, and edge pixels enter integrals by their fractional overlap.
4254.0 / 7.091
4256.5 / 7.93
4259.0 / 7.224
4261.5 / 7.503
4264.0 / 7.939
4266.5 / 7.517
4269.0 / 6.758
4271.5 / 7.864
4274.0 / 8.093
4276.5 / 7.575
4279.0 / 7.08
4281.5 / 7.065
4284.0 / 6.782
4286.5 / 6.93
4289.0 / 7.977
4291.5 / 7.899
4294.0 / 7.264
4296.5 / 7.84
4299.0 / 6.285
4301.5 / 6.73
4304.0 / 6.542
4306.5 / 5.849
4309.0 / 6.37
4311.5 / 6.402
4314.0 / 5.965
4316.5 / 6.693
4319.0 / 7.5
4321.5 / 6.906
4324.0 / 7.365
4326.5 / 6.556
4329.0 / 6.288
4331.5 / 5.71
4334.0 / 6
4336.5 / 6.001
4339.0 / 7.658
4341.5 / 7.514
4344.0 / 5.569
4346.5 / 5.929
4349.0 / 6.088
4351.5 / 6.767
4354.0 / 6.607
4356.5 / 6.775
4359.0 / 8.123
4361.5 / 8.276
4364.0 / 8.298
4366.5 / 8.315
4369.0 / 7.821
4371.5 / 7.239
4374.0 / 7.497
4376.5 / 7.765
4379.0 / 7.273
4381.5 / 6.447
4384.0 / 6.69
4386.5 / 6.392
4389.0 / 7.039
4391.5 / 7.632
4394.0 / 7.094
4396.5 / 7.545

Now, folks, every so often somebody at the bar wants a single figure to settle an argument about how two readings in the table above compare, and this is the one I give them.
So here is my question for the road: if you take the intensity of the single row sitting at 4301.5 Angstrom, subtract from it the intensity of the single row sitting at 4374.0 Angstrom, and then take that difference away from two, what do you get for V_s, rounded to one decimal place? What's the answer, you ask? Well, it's 2.8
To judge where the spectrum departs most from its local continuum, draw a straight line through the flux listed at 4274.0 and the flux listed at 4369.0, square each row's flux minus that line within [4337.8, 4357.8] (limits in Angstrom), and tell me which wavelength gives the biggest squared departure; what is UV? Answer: 4344.0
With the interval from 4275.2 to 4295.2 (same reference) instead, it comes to 4284.0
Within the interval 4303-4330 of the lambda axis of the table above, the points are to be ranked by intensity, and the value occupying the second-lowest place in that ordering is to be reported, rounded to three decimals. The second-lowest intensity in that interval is 5.965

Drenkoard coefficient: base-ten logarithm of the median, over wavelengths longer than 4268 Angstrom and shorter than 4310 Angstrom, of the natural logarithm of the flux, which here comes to 0.291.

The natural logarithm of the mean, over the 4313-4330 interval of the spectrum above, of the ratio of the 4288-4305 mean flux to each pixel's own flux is 0.07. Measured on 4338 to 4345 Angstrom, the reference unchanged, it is 0.06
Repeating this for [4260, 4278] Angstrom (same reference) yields -0.05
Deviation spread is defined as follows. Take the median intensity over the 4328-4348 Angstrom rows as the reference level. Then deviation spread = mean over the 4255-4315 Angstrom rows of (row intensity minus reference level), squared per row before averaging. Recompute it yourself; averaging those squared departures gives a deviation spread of 1.75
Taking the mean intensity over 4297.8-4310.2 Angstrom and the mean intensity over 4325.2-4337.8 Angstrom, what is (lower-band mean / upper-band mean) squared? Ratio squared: 1.1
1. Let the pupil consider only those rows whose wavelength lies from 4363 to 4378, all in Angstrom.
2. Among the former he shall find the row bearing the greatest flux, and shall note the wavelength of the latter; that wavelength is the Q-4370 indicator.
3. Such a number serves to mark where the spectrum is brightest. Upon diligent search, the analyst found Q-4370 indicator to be 4366.5 Angstrom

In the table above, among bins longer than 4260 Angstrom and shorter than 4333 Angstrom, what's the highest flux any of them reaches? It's 8.093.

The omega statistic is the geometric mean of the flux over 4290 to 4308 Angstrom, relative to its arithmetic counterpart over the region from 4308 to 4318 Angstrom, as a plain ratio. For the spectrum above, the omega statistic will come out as 1.08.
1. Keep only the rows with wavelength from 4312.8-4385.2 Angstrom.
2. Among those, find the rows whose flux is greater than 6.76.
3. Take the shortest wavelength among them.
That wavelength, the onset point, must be 4319.0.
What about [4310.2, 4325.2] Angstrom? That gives 4319.0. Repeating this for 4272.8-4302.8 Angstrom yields 4274.0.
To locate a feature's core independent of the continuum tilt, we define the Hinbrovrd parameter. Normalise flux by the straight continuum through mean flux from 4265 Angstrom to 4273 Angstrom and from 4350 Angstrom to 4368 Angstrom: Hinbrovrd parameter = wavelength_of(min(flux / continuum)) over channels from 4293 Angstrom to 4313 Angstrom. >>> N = 4306.5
